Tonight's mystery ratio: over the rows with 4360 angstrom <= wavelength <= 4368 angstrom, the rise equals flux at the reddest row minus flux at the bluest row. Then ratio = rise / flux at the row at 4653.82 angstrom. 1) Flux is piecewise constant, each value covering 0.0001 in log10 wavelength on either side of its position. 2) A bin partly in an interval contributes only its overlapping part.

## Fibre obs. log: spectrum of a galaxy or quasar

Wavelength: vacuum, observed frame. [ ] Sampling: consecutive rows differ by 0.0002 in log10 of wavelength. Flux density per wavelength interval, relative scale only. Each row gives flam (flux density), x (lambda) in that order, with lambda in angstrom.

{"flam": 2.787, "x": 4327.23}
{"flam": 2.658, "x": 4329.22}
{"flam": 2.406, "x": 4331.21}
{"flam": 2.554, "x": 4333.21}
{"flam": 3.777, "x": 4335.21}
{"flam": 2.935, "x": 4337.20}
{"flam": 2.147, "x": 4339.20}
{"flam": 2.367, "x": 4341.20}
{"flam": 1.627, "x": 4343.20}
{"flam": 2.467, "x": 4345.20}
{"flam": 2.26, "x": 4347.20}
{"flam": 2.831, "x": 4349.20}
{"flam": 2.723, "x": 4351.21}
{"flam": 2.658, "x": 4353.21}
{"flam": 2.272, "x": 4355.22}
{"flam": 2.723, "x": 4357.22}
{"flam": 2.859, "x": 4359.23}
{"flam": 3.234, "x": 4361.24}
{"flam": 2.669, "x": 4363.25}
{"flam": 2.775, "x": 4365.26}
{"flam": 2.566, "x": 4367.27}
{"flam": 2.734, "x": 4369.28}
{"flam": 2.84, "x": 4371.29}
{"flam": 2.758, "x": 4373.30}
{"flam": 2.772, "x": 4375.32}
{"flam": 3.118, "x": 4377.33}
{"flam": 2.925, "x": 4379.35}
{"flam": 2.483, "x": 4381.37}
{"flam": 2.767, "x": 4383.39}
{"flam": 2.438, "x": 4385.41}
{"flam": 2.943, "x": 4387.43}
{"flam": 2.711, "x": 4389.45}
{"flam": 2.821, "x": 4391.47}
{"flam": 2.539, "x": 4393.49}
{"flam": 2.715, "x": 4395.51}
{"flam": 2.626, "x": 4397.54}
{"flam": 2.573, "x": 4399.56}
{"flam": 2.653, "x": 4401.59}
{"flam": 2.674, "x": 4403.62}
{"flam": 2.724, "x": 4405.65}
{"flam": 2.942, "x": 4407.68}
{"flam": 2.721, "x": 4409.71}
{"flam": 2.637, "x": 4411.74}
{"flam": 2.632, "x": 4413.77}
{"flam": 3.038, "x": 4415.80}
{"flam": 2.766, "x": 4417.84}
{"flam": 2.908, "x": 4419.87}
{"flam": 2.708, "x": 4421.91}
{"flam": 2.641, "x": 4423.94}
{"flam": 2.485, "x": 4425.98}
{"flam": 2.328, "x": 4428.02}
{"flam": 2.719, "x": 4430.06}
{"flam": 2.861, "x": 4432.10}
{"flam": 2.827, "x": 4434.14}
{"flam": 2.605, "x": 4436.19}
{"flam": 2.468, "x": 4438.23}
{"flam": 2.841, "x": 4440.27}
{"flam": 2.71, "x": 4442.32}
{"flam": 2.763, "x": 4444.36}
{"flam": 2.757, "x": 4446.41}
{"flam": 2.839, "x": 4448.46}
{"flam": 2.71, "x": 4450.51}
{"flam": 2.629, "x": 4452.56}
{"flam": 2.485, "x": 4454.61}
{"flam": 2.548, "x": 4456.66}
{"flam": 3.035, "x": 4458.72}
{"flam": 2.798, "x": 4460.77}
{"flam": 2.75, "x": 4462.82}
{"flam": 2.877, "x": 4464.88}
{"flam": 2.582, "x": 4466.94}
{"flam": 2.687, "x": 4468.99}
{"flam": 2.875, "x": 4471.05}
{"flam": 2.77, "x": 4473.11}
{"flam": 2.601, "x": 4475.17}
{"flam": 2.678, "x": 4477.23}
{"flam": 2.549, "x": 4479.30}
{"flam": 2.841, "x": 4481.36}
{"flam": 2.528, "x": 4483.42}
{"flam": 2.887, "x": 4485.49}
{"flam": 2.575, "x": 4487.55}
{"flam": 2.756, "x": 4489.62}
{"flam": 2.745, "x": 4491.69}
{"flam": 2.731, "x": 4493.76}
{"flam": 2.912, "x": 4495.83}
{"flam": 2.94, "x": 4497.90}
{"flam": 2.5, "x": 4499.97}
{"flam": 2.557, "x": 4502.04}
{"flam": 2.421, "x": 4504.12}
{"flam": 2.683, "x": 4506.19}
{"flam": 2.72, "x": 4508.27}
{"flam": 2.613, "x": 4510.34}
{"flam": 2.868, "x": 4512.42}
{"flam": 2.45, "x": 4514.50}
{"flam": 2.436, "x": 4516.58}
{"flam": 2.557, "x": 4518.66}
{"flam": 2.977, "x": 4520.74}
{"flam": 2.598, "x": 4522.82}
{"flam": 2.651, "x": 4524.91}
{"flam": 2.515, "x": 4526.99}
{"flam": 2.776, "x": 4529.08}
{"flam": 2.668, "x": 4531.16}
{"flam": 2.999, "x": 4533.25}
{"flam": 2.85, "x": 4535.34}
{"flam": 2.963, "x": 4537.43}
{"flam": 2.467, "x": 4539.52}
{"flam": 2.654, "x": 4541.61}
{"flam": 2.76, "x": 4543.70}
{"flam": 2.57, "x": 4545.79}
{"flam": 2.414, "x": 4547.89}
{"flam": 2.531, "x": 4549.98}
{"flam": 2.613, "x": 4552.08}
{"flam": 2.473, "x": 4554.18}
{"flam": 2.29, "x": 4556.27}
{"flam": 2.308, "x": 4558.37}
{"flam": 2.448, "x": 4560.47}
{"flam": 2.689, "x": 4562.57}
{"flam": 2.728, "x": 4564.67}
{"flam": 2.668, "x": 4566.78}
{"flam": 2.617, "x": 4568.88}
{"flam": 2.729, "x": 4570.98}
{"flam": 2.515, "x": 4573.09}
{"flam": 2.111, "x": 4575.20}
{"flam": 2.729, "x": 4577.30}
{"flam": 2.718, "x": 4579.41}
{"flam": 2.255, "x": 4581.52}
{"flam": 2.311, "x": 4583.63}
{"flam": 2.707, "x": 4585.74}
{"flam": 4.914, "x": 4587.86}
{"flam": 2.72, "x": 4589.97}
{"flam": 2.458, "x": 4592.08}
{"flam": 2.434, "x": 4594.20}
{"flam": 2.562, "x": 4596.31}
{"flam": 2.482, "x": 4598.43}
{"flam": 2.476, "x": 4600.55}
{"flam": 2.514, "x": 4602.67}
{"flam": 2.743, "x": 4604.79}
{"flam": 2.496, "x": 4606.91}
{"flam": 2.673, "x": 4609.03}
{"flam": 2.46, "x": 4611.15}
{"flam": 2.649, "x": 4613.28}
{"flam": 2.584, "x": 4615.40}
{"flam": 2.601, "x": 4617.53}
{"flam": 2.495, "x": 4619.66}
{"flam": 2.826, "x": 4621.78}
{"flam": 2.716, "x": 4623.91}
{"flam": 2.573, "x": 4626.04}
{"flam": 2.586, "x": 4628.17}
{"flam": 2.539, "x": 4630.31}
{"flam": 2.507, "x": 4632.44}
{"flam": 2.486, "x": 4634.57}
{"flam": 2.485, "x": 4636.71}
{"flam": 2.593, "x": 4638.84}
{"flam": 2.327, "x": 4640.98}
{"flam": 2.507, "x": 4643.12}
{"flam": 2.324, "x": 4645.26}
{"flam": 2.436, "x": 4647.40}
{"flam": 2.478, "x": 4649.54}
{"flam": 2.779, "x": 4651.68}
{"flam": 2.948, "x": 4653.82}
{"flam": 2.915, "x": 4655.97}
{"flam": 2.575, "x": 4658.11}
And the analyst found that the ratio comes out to -0.23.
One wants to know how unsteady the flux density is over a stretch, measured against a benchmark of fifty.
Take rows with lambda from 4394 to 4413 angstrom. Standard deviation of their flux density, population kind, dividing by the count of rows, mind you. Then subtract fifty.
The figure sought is -49.9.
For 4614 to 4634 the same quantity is -49.9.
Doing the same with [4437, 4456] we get -49.9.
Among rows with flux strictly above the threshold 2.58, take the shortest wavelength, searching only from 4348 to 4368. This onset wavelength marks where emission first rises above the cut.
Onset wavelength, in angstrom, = 4349.20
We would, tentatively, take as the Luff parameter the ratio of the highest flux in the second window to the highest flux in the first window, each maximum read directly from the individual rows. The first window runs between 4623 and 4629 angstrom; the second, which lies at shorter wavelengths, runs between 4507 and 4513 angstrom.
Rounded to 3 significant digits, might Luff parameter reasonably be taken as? 1.06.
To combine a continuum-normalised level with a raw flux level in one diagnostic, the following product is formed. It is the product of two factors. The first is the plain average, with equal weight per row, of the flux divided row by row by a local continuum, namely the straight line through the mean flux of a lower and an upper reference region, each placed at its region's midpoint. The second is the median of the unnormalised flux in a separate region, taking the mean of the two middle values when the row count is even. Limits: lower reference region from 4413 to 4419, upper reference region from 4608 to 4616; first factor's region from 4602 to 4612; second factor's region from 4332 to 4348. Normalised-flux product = 2.40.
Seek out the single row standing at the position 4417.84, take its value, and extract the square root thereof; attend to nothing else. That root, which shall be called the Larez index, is 1.66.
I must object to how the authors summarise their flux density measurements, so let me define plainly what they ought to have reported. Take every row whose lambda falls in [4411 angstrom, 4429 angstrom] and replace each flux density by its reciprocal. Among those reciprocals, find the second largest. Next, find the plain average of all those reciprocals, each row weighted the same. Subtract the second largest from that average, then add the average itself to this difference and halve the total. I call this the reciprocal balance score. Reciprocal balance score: 0.174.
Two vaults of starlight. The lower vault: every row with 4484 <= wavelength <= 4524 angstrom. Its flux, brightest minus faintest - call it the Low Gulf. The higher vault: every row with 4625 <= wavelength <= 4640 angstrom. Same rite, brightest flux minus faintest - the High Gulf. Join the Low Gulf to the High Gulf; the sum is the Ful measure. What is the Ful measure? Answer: 0.7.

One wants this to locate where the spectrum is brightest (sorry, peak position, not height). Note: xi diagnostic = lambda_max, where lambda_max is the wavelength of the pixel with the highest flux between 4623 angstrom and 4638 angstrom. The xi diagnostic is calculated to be 4623.91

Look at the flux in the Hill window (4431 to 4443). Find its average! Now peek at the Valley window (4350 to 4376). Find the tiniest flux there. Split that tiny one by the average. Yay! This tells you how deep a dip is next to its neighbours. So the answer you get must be 0.84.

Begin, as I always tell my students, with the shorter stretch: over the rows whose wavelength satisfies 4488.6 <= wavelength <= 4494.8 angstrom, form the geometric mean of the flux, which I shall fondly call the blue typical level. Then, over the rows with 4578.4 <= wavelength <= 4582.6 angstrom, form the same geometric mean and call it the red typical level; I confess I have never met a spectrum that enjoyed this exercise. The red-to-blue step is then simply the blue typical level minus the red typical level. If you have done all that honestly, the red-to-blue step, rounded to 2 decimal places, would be 0.27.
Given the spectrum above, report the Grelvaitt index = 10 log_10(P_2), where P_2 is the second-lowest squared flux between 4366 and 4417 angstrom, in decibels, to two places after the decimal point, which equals 7.90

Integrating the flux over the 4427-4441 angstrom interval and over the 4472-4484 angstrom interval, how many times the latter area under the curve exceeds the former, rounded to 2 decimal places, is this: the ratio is 0.86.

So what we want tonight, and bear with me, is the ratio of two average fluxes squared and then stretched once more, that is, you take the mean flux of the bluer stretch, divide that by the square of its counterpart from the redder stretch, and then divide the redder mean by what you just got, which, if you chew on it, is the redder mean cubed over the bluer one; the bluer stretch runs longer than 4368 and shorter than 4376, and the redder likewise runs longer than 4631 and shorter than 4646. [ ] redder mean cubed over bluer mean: 5.4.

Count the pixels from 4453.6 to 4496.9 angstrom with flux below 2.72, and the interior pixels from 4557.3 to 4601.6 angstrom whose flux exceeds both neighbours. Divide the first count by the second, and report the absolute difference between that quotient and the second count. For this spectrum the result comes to 3.2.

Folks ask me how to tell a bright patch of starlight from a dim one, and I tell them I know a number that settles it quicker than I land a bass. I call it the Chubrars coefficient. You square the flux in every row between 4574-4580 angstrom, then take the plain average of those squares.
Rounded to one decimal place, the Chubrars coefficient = 6.4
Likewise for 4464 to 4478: 7.4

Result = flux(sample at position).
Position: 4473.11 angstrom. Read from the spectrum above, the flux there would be 2.77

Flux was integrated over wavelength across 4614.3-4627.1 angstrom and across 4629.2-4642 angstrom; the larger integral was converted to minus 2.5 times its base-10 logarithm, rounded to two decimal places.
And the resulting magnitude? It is -3.82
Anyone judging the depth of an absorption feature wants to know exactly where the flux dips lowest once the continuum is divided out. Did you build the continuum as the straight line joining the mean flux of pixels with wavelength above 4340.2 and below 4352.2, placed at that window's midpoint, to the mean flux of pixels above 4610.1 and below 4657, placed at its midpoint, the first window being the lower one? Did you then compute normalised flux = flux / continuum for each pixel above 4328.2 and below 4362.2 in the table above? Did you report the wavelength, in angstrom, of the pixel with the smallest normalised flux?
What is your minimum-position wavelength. 4343.20 angstrom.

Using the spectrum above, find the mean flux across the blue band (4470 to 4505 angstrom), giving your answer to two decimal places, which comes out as 2.70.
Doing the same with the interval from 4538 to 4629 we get 2.61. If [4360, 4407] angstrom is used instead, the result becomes 2.74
